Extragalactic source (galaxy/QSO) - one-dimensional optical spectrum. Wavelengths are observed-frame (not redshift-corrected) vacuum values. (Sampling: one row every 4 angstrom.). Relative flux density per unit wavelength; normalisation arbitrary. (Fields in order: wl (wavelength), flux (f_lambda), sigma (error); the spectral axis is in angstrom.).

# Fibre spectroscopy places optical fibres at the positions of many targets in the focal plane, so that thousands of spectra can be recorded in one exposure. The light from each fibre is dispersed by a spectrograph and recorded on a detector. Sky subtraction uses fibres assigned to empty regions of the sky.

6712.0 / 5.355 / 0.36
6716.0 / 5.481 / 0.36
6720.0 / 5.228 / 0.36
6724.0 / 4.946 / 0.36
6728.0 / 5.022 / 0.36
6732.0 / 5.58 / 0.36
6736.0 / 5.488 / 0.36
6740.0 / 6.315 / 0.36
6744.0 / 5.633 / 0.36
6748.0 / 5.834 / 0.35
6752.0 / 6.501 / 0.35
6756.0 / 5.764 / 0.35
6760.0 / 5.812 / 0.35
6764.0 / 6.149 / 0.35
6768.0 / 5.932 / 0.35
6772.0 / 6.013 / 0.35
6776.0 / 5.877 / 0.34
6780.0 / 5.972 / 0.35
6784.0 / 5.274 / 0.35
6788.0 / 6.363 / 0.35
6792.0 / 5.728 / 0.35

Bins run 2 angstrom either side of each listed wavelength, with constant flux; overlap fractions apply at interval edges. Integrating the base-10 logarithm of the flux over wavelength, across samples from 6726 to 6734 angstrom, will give 5.8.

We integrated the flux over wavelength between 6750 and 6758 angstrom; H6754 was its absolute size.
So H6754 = 49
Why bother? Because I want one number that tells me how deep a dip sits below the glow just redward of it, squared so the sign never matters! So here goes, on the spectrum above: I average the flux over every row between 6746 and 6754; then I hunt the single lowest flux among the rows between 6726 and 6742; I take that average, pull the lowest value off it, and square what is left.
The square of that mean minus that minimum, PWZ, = 1.31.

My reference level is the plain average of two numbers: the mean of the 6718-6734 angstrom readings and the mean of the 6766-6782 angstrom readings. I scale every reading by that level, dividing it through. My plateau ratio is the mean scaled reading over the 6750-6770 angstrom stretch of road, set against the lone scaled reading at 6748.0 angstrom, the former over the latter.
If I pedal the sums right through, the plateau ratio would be 1.034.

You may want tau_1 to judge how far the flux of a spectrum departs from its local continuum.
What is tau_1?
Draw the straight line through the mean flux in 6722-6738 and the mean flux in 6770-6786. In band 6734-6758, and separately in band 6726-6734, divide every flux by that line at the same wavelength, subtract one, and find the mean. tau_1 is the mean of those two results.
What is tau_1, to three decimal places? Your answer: 0.049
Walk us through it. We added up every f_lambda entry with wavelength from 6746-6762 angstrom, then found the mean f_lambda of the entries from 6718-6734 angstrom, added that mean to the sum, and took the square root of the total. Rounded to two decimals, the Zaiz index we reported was 5.39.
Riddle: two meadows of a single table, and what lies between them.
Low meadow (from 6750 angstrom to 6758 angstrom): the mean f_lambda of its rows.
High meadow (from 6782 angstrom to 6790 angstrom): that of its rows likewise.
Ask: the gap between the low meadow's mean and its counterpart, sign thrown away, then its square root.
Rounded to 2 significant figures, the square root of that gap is 0.56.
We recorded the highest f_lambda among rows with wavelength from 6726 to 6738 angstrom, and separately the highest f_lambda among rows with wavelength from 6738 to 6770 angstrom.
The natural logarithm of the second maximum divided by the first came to 0.15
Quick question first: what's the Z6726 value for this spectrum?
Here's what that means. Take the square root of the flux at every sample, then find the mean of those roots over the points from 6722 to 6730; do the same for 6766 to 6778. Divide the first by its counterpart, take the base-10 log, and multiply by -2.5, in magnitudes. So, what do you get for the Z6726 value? 0.10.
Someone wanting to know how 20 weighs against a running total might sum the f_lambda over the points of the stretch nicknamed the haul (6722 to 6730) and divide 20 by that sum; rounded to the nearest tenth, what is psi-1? 2.0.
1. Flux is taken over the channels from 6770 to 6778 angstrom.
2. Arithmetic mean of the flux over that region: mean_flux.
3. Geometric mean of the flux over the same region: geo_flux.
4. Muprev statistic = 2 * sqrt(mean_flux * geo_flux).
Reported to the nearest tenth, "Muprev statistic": 11.9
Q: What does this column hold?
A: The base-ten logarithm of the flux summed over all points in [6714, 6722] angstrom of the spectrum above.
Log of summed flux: 1.03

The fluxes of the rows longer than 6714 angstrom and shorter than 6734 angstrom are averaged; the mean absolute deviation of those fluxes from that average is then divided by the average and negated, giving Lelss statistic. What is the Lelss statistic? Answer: -0.043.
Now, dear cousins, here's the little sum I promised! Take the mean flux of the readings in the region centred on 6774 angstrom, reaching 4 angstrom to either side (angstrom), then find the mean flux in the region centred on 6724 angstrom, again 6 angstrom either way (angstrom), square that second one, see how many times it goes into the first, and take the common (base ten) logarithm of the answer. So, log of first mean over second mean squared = -0.64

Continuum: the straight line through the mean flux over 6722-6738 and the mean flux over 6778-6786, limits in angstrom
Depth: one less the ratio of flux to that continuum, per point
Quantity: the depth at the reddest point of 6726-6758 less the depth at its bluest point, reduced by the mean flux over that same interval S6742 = -5.87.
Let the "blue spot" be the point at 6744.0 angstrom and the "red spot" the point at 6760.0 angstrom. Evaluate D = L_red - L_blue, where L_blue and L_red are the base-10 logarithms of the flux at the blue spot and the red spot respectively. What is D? 0.01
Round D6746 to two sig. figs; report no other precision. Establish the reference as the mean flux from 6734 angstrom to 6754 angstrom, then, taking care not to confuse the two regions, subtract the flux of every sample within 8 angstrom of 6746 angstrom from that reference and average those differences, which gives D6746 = -0.12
